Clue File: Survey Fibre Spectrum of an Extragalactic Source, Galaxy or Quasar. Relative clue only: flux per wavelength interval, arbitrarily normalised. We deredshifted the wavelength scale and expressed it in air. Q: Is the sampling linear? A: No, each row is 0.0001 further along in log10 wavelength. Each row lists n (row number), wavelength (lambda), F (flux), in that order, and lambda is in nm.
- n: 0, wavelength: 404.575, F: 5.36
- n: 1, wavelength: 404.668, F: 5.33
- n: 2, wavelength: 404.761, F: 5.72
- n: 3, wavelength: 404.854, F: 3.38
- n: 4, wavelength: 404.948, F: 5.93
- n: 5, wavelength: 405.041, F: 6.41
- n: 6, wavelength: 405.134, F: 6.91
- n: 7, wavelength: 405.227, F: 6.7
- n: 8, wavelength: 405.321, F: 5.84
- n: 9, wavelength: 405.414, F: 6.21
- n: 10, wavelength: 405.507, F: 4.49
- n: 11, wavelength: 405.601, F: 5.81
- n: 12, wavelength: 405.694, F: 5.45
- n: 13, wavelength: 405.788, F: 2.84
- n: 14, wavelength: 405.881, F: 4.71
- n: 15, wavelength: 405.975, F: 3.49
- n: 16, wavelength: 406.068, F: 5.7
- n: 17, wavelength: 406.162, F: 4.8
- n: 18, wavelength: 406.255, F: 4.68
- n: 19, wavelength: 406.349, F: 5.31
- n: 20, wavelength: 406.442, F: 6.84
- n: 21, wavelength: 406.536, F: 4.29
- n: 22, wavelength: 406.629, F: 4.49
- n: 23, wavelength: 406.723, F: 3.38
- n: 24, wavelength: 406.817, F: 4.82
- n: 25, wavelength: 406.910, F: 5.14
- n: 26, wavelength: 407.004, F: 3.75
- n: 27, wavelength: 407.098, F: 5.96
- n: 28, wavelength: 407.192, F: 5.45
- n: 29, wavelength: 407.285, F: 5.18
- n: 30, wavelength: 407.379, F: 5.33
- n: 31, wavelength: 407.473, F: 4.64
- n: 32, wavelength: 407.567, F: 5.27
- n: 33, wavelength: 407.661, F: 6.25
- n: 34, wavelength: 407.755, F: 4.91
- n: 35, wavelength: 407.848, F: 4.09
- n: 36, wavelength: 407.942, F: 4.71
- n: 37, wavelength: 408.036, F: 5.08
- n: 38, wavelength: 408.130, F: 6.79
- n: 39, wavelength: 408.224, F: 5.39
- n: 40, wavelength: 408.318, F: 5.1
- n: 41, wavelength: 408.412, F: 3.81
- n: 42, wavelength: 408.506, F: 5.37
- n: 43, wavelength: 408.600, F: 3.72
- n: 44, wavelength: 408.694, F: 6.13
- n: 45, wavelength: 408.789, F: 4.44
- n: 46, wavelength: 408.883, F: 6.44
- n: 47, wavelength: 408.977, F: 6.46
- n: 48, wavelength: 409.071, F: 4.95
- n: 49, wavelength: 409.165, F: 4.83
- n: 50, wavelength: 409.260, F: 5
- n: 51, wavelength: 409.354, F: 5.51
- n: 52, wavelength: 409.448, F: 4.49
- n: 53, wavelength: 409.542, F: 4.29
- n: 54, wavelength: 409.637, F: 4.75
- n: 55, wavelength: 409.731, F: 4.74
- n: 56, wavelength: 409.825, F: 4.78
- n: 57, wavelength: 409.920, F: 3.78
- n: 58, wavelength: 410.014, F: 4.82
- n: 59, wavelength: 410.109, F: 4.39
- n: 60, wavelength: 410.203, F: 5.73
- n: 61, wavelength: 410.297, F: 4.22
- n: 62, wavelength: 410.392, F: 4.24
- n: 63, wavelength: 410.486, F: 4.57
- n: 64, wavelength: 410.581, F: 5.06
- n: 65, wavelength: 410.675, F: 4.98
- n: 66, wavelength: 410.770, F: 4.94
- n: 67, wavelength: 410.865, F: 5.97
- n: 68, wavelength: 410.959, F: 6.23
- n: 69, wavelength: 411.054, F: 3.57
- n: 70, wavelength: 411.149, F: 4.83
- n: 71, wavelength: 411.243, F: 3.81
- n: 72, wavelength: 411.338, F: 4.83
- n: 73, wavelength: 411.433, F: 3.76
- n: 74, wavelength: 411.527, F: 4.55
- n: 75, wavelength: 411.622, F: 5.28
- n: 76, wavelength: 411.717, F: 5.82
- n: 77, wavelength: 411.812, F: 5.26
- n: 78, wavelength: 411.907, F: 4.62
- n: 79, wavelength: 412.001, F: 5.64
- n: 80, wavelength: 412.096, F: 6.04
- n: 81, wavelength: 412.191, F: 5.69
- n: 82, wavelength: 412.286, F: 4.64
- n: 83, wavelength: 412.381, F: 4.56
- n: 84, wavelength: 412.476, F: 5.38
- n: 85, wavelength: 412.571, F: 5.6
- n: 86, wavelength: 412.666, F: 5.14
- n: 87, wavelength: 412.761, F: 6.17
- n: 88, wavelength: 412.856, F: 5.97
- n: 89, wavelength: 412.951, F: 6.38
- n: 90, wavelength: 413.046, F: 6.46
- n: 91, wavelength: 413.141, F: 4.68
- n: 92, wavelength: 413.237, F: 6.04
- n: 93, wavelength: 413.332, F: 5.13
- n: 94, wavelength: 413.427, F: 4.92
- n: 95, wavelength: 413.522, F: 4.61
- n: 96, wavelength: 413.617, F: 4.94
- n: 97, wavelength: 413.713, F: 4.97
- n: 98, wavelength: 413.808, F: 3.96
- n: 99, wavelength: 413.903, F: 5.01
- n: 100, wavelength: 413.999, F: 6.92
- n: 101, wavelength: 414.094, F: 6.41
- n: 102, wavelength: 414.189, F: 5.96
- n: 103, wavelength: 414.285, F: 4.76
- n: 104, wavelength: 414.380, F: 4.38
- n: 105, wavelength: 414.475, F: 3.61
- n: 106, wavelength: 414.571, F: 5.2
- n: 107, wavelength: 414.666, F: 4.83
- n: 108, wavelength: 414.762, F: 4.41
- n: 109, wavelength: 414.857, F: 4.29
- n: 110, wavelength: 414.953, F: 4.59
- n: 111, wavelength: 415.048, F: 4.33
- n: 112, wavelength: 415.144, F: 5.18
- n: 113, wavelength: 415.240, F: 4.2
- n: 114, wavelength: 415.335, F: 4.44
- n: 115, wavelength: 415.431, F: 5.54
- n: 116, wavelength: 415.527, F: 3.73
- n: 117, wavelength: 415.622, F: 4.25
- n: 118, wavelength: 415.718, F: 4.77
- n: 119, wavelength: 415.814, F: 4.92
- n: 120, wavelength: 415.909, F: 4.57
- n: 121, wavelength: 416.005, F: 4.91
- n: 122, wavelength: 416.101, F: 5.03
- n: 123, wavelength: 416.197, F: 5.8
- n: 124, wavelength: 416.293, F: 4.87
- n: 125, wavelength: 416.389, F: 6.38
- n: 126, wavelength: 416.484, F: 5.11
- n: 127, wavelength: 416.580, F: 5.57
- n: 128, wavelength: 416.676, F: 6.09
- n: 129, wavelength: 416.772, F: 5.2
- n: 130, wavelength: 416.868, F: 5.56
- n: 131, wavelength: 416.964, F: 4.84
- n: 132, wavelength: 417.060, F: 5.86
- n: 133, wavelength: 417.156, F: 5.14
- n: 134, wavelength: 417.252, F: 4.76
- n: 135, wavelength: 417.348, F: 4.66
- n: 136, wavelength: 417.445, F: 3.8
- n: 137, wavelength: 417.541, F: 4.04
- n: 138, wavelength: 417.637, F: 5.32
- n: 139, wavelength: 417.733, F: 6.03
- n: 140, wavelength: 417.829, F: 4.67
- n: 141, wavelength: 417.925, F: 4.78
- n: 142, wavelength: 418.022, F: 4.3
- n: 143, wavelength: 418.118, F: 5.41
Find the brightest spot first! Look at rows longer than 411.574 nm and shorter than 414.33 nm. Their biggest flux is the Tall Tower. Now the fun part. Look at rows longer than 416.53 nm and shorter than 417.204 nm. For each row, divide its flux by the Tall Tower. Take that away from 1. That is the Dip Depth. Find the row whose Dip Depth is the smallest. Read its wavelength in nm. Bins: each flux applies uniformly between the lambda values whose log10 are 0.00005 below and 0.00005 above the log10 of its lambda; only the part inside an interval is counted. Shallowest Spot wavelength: 416.676 nm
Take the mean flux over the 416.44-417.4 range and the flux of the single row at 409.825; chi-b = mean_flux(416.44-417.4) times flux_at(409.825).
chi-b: 25.2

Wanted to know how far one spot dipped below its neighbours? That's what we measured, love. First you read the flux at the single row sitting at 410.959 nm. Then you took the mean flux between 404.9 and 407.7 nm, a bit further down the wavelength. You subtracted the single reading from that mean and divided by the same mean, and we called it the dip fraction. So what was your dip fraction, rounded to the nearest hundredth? -0.20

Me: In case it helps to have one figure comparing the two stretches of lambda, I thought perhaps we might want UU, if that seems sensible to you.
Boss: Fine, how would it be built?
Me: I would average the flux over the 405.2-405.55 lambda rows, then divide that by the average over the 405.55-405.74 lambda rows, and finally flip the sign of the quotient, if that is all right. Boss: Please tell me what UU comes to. -1.03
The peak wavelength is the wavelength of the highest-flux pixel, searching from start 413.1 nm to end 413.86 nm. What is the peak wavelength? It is 413.237 nm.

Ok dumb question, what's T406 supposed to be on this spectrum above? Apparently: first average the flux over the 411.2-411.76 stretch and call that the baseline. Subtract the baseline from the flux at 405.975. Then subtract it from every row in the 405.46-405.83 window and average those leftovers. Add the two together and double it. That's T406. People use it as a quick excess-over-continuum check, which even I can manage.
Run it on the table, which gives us -2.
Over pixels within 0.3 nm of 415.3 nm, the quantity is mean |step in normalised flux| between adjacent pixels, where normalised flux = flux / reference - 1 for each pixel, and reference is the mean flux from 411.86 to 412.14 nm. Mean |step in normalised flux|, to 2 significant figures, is 0.18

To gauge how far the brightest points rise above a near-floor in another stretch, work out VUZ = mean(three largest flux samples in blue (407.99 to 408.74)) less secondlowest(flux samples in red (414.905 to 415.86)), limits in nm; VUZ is 1.9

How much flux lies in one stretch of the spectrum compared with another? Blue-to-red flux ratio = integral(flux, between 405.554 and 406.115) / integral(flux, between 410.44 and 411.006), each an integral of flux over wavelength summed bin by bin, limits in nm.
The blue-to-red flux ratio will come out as 0.87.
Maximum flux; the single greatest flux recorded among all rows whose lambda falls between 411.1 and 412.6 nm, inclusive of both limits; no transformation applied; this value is 6.04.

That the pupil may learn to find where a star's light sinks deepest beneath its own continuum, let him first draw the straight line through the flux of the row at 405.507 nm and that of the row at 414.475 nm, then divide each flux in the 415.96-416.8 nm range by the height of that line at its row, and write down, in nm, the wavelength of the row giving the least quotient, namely 416.005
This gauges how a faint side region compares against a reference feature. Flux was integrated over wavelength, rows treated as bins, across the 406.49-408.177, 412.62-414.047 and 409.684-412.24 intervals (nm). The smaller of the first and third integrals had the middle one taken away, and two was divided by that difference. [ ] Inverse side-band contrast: 3.0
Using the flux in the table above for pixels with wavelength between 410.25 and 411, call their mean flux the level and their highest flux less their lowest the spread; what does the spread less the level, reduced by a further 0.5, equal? -3.5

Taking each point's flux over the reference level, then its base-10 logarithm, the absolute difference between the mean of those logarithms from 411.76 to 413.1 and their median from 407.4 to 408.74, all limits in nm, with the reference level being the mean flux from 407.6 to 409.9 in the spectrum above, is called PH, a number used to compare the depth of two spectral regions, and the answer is 0.034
